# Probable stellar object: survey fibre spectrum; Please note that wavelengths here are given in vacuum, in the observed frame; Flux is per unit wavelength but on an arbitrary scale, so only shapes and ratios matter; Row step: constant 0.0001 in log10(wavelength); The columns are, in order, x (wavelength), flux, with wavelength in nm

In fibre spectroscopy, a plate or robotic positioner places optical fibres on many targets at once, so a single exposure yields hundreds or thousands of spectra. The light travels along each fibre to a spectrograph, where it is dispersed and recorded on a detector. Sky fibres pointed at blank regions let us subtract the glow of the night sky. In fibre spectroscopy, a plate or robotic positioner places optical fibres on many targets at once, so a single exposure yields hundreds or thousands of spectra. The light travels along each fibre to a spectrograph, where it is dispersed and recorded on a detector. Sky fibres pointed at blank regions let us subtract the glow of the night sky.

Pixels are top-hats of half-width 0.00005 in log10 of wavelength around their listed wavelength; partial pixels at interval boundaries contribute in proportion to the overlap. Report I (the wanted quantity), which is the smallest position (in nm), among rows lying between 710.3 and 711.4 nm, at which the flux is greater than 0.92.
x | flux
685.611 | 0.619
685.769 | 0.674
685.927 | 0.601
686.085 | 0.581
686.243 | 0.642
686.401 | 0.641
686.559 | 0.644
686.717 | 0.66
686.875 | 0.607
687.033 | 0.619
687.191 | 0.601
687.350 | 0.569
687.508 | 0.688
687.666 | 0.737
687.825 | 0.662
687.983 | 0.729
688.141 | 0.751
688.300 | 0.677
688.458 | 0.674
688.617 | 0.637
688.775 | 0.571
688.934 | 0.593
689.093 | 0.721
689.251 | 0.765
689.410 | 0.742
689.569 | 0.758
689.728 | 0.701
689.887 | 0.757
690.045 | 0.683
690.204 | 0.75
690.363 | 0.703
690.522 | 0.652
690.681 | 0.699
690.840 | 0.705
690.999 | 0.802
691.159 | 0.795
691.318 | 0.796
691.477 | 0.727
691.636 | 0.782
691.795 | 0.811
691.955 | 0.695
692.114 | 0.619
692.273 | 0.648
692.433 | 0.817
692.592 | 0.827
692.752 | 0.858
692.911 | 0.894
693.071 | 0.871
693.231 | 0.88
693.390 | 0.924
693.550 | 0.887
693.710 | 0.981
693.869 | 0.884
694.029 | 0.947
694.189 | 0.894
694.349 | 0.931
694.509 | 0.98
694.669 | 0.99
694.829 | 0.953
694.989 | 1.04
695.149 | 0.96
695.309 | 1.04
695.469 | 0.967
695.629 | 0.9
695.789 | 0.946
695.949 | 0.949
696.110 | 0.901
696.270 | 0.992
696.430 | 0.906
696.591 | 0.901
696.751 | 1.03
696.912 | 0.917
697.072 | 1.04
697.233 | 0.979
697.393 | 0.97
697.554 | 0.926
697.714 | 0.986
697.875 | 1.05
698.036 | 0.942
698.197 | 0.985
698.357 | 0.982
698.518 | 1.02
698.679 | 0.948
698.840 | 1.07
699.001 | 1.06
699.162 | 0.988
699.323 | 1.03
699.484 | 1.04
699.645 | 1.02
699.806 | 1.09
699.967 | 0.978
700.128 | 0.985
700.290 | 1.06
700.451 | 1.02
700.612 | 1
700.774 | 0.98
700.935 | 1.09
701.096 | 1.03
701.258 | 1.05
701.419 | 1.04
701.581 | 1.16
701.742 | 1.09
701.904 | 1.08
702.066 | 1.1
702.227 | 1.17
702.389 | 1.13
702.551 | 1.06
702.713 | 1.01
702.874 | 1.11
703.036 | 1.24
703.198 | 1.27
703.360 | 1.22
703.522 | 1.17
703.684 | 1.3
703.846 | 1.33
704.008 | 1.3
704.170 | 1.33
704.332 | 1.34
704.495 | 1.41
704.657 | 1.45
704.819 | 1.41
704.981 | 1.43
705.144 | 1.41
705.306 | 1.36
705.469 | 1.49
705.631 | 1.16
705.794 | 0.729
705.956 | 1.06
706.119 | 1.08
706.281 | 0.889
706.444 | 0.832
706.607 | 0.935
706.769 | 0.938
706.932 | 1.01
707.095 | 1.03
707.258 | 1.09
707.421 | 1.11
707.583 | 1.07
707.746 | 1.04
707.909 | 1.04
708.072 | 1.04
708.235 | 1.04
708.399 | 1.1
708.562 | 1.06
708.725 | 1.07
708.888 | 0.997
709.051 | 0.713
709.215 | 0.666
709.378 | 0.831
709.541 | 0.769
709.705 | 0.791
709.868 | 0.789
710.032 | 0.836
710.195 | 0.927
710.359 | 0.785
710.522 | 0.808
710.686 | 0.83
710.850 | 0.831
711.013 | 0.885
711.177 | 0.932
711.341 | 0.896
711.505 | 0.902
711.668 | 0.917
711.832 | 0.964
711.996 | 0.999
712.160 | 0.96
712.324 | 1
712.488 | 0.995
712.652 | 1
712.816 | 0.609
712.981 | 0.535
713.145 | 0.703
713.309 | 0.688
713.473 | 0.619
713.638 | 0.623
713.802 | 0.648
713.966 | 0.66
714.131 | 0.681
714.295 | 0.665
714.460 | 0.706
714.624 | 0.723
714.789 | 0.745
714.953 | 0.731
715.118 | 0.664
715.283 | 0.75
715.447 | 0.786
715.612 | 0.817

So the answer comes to 711.177 nm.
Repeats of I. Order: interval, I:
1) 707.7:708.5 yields 707.746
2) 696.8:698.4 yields 697.072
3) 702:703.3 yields 702.066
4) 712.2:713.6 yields 712.324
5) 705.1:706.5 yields 705.144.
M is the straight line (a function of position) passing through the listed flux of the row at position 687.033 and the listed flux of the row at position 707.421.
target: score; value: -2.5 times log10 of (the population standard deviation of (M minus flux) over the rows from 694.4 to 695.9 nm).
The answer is 3.32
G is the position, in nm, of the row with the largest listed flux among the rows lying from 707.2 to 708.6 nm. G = 707.421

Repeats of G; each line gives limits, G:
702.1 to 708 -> 705.469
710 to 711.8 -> 711.177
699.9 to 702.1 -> 701.581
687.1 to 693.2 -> 692.911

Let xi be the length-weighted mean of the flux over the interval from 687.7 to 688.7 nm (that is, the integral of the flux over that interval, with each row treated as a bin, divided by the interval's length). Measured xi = 0.69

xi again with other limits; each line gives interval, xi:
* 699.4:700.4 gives 1.03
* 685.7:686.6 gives 0.63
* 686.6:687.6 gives 0.63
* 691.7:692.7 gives 0.74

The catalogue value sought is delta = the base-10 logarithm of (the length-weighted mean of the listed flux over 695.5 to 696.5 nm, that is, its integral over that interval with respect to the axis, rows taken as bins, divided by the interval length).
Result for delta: -0.03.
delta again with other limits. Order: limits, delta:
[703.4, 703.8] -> 0.09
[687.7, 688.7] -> -0.16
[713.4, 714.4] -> -0.19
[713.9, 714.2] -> -0.17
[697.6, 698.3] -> -0.01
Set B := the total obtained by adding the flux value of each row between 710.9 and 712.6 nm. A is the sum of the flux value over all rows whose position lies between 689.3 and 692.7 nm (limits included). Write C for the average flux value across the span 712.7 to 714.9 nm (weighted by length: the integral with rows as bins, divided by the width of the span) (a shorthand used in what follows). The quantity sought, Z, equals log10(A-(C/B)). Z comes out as 1.19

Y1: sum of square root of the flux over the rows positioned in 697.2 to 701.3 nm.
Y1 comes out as 26.1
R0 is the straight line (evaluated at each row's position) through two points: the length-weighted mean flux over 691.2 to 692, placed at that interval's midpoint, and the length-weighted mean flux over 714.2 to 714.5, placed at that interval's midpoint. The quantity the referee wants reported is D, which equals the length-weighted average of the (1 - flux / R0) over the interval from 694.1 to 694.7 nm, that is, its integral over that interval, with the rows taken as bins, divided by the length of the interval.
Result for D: -0.25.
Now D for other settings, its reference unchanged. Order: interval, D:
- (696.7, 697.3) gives -0.33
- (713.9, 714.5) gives 0.01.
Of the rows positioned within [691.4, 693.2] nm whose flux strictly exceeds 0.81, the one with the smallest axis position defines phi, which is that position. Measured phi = 691.795 nm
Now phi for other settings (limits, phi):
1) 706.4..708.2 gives 706.444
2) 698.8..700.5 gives 698.840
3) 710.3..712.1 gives 710.686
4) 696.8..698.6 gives 696.912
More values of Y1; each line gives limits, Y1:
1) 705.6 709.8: 25.5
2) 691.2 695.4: 24.2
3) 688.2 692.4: 21.9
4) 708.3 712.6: 24.5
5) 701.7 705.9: 28.8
